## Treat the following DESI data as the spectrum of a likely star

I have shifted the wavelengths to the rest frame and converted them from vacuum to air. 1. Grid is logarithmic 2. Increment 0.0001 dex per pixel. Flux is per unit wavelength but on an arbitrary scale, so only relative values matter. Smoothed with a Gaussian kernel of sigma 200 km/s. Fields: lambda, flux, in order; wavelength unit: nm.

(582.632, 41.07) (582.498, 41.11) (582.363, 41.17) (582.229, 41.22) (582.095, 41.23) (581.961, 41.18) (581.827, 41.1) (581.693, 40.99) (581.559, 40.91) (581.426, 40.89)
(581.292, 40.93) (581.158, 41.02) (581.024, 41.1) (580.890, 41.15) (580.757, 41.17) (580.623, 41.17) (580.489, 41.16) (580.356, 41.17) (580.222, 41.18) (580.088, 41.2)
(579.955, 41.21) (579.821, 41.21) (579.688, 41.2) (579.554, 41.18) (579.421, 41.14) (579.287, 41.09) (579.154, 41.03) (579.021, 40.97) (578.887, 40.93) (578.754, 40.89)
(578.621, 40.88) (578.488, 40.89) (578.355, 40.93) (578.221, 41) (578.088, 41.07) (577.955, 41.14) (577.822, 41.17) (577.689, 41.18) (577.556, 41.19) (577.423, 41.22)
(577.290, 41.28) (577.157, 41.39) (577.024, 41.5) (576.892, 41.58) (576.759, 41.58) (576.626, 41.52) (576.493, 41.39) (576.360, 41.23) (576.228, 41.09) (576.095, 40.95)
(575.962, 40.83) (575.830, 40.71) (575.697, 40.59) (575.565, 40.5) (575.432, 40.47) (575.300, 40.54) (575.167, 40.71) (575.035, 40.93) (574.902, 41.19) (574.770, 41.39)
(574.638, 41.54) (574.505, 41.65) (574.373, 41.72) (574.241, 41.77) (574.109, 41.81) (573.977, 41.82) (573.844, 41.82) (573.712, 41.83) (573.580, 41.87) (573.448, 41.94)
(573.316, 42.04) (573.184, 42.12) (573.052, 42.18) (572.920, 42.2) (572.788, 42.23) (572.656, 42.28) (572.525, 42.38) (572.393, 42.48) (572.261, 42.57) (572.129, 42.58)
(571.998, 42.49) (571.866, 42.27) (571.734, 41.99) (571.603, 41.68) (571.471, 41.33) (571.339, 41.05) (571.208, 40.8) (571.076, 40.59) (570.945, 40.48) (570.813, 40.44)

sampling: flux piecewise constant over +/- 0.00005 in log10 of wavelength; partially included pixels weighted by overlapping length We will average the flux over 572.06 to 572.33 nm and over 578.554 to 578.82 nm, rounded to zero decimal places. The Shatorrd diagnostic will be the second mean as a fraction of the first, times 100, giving 96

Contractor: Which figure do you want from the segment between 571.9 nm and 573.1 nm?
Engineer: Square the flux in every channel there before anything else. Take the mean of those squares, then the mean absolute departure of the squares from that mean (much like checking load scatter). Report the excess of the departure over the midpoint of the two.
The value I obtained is -892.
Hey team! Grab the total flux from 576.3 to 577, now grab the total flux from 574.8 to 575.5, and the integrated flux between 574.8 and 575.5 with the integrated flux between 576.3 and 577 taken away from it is -0.5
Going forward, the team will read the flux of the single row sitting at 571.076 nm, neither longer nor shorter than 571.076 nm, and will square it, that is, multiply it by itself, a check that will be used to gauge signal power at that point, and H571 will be 1648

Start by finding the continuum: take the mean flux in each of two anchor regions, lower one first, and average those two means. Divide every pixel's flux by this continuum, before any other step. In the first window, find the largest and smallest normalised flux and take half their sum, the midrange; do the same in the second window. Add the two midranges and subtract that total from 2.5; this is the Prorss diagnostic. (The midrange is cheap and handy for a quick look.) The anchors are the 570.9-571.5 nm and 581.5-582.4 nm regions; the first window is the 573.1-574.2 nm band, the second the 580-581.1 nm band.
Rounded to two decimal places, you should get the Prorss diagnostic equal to 0.47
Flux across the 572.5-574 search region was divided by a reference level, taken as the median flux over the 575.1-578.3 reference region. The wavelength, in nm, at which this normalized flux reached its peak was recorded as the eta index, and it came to 572.525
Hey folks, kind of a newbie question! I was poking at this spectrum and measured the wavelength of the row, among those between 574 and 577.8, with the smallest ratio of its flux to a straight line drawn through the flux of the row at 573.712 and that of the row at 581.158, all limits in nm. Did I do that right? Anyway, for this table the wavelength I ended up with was 575.432 nm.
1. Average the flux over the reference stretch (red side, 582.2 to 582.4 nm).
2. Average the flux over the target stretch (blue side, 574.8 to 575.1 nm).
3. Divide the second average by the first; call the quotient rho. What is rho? 1.00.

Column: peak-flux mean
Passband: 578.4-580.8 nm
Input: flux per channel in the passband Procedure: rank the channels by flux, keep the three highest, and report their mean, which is 41.2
